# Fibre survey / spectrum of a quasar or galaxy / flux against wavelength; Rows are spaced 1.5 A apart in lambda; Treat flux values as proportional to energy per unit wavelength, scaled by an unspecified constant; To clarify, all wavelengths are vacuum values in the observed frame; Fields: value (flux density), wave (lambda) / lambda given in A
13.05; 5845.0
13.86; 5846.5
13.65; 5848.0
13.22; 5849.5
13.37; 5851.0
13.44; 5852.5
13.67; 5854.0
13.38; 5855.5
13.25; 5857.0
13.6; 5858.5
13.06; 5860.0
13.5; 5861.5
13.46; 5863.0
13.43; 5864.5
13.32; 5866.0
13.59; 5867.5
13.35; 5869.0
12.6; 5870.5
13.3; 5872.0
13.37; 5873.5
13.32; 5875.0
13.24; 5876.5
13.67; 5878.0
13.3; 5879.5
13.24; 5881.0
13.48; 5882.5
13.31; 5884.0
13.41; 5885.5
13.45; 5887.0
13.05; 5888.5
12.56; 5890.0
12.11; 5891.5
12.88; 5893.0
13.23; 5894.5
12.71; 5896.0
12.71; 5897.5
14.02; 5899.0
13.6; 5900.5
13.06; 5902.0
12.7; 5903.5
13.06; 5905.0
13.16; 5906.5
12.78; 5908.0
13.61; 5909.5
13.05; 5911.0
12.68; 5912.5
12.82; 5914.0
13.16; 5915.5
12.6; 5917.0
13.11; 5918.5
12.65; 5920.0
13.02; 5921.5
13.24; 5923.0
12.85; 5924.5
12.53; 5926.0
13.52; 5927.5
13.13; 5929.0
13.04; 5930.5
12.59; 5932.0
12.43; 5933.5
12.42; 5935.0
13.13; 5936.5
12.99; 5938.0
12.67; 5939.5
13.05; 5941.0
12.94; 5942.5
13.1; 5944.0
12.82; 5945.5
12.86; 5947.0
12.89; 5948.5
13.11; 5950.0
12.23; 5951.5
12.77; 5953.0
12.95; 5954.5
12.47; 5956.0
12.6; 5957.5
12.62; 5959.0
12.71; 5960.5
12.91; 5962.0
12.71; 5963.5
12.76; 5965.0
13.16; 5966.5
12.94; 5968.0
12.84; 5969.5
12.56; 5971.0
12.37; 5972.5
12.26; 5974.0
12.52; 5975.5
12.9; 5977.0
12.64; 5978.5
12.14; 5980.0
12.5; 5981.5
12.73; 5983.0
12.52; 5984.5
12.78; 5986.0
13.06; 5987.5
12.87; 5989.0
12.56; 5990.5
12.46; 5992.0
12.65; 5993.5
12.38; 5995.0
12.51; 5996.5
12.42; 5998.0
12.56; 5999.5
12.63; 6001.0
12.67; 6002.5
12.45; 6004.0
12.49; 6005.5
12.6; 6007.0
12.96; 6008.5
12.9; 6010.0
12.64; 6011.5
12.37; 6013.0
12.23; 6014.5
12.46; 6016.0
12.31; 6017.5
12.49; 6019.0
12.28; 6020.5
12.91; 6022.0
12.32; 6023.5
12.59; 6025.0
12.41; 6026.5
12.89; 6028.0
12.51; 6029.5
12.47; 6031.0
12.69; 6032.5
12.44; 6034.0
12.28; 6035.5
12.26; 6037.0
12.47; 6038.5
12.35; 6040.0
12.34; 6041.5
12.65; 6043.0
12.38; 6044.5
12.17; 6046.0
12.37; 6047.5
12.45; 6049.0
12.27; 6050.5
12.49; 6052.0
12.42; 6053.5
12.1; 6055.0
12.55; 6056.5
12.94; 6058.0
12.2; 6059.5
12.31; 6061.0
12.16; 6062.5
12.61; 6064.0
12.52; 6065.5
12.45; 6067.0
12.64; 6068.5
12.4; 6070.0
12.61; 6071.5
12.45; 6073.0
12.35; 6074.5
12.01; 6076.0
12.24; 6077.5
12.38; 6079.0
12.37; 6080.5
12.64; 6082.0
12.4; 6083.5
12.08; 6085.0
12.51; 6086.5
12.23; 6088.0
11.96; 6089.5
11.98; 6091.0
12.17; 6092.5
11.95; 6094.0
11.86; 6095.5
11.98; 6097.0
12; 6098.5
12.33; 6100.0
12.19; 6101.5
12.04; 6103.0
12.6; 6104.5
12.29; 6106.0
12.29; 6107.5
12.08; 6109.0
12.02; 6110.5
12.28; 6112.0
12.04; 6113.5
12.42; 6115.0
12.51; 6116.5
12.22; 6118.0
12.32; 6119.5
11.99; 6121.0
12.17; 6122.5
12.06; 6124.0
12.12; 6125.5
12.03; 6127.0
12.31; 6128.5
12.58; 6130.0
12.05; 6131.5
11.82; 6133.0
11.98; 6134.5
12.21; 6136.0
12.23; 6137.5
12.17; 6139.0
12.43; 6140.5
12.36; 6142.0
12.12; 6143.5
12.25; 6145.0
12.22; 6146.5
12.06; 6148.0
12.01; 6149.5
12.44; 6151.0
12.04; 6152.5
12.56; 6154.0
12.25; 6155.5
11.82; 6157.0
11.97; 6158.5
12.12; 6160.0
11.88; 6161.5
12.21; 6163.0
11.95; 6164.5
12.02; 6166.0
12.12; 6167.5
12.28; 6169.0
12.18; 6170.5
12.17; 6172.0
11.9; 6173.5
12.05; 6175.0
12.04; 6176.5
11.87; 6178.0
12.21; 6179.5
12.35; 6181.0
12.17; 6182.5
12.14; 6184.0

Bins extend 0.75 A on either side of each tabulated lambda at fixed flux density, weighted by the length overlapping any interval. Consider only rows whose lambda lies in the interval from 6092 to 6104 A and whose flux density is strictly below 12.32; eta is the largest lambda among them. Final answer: 6103.0 A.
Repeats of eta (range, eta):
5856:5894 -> 5891.5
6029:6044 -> 6037.0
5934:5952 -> 5951.5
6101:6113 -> 6112.0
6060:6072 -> 6062.5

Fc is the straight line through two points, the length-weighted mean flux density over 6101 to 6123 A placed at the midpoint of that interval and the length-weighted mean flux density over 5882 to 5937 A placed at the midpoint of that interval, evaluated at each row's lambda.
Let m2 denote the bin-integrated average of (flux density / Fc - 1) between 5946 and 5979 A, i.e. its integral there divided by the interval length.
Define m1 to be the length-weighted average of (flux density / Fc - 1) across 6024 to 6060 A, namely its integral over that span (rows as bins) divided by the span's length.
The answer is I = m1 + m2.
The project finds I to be -0.010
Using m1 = -0.0039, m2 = -0.0059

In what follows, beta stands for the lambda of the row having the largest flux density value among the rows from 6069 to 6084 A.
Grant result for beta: 6082.0 A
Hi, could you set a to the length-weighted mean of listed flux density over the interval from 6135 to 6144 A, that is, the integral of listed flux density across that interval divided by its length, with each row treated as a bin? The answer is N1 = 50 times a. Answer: 612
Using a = 12.2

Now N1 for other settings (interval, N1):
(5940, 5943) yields 649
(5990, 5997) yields 626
